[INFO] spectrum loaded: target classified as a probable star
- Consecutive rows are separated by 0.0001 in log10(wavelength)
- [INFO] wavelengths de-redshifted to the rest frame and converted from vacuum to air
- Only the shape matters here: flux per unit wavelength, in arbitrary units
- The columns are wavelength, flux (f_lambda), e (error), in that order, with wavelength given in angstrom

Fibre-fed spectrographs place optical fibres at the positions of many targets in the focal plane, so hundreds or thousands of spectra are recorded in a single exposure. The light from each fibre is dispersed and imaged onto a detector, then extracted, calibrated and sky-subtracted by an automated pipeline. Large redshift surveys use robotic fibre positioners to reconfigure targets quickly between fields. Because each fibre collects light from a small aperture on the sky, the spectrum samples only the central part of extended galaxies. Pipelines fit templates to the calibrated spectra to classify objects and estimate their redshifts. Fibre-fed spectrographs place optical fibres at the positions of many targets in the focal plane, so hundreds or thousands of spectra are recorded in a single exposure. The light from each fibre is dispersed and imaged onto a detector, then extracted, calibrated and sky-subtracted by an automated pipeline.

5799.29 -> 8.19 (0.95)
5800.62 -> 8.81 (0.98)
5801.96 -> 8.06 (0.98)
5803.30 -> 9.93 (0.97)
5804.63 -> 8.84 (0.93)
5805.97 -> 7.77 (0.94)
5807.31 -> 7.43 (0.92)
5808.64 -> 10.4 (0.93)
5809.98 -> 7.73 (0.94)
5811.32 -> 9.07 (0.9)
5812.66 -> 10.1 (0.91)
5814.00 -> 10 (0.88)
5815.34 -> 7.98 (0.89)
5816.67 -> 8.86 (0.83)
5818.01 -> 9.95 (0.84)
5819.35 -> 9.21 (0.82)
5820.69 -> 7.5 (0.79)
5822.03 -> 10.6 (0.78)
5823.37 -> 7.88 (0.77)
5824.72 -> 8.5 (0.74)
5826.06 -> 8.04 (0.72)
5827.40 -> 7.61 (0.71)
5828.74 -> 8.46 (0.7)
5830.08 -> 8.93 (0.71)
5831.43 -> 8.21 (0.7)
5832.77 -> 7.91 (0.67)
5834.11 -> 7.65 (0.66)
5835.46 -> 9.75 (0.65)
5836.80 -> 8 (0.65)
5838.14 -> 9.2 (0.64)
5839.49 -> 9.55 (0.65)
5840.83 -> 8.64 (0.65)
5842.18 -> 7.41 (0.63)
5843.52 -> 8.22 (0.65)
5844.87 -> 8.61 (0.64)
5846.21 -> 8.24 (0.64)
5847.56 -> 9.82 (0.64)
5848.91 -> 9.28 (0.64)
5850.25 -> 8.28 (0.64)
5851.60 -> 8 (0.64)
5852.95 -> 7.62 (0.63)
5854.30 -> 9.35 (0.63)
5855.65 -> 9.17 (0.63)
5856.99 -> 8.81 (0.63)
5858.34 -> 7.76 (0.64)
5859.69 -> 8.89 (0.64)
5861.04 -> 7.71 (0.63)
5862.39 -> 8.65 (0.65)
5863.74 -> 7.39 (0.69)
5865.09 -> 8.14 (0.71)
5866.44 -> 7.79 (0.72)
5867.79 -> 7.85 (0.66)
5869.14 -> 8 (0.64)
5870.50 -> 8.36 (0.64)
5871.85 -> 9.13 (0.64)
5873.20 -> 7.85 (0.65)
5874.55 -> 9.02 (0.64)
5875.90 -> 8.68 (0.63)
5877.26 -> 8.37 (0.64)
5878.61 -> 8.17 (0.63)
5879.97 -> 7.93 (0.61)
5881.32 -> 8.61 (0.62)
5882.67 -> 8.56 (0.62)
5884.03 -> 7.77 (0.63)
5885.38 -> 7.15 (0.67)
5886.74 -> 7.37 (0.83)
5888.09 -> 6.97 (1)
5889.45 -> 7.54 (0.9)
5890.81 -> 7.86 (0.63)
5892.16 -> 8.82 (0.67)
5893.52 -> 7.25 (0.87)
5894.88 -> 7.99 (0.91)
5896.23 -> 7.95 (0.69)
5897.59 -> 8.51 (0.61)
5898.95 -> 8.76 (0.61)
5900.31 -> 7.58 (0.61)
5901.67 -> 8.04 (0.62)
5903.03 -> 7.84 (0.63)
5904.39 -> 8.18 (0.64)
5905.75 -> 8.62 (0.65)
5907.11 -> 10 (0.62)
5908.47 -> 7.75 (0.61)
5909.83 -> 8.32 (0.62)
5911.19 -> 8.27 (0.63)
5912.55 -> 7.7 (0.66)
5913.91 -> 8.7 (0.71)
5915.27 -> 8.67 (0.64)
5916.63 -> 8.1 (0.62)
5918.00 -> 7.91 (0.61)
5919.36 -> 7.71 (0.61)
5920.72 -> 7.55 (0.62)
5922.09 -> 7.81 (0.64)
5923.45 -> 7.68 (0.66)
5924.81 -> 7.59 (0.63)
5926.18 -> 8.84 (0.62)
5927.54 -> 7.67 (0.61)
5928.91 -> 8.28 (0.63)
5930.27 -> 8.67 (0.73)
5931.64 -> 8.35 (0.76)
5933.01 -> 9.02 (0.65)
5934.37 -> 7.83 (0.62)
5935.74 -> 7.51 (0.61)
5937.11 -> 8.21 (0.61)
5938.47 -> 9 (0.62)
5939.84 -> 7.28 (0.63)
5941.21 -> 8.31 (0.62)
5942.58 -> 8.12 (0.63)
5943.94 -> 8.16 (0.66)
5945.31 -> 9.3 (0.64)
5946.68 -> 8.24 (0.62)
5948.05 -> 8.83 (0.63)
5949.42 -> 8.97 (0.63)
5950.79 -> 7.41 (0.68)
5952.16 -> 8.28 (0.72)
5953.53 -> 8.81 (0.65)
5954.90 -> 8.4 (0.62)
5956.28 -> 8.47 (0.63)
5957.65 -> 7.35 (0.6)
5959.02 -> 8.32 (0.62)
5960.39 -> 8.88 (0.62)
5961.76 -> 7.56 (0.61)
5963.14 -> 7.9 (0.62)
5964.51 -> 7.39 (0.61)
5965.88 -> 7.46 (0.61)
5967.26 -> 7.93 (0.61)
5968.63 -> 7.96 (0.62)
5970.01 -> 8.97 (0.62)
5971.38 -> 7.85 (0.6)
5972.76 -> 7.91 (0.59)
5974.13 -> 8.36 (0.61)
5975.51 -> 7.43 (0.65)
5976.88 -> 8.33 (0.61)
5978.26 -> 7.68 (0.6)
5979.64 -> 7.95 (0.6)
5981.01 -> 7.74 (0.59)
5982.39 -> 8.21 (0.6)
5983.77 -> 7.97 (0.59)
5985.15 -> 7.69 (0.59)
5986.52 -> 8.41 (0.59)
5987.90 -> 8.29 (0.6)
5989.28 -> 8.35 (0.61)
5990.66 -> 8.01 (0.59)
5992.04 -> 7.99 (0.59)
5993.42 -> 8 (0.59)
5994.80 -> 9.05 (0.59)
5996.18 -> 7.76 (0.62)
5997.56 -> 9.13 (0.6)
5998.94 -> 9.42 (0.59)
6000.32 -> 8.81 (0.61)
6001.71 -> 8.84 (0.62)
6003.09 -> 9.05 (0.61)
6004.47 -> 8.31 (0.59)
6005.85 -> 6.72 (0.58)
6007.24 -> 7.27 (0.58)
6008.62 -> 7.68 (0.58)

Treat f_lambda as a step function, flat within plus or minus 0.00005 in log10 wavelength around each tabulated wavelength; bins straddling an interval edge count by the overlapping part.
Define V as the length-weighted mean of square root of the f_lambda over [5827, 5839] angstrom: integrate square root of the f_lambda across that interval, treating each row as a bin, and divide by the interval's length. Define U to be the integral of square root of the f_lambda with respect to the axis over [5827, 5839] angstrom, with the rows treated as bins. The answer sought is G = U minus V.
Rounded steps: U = 35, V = 2.90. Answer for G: 32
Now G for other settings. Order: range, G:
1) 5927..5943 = 43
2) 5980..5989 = 23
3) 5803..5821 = 51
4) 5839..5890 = 144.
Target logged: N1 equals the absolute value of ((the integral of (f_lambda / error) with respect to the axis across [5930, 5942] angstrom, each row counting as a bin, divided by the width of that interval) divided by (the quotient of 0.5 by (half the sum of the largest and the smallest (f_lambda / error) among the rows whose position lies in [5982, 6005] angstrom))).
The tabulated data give 363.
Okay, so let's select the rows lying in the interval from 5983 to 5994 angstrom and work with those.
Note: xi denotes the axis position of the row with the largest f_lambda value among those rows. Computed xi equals 5986.52 angstrom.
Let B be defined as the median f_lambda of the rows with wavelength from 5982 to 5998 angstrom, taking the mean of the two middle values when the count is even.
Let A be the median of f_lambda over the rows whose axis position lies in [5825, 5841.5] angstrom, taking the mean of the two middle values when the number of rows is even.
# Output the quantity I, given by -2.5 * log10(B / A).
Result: 0.030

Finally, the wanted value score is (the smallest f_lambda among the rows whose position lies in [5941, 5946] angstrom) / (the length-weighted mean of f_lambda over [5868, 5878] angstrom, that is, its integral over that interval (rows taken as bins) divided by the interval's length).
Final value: 0.960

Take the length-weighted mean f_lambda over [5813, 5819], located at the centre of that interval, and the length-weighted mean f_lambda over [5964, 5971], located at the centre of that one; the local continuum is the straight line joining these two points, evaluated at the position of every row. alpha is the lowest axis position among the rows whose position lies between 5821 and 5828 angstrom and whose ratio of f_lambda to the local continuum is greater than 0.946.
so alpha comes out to 5822.03 angstrom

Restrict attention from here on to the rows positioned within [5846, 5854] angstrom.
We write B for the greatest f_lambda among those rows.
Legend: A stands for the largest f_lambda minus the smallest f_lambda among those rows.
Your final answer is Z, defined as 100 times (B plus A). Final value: 1202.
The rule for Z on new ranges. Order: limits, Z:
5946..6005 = 1149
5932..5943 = 1076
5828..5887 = 1249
